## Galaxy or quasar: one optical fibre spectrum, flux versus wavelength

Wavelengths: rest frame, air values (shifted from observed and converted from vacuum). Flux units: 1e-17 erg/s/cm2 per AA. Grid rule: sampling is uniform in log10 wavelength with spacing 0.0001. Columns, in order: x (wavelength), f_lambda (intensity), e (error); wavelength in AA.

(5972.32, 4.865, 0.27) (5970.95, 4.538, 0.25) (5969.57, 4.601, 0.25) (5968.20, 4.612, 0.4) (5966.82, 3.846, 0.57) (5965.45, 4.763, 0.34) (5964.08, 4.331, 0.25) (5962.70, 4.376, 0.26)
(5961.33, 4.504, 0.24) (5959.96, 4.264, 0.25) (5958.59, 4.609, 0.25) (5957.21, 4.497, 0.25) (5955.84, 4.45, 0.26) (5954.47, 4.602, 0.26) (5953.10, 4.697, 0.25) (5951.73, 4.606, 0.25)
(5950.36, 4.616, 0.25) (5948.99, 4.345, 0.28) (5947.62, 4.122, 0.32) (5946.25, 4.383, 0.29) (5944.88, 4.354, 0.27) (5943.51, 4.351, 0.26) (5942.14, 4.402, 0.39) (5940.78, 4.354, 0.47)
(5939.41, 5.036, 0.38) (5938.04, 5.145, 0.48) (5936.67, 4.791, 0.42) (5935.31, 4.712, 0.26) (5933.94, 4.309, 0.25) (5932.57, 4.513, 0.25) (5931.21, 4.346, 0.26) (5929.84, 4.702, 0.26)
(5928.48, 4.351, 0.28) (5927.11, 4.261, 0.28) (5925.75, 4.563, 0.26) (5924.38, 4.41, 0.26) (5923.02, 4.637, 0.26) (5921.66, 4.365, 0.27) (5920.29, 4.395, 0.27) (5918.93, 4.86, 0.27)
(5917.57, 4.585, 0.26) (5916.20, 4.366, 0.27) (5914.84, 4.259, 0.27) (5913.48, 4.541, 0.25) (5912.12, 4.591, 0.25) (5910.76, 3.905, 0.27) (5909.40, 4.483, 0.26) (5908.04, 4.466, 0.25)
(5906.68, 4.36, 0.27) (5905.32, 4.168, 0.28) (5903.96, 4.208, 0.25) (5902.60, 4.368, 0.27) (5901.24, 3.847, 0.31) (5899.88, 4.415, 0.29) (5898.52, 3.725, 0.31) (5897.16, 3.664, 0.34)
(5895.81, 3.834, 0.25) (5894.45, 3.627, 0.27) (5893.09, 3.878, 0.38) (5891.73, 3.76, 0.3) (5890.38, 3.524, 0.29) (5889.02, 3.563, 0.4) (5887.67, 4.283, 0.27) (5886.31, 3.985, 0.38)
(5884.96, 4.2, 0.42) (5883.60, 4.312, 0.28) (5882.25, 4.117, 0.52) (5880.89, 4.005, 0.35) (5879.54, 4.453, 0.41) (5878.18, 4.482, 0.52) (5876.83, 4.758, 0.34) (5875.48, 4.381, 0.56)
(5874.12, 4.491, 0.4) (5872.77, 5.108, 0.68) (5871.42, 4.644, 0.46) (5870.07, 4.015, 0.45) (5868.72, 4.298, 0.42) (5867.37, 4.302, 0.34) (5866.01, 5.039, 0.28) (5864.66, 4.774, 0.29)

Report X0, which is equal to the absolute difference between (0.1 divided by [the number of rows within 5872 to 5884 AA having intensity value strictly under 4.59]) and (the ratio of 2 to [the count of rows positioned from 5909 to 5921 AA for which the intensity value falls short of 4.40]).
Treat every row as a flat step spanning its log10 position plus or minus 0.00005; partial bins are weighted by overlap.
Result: 0.49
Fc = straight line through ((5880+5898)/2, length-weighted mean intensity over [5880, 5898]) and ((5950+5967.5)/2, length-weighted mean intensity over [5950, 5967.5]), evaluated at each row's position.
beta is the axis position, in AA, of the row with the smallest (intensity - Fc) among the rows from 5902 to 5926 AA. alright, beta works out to 5910.76 AA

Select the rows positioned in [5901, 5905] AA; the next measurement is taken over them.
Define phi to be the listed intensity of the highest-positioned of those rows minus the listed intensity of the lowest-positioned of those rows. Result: 0.36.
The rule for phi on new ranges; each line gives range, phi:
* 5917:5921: -0.19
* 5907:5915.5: -0.21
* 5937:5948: -1.02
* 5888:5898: 0.10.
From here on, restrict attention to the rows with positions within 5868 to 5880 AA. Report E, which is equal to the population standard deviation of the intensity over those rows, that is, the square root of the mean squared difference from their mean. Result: 0.288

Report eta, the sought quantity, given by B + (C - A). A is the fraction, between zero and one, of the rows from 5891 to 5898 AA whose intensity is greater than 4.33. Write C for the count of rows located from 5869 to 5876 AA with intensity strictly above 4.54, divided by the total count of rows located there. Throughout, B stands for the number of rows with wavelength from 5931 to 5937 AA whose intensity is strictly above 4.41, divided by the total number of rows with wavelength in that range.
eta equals 1.0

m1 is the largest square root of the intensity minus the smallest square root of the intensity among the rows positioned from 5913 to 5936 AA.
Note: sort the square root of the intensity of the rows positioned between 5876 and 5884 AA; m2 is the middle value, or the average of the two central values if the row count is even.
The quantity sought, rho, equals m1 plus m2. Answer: 2.23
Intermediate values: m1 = 0.14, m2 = 2.09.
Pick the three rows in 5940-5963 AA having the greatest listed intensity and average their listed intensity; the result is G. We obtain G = 4.64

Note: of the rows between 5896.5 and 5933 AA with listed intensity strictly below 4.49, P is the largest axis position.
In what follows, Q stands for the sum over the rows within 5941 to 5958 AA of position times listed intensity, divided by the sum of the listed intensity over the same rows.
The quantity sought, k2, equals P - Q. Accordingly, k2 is -18.6 AA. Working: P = 5931.21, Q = 5949.8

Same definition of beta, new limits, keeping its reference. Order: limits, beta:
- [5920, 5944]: 5943.51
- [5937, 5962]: 5947.62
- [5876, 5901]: 5890.38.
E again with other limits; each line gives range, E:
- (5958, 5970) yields 0.256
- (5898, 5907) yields 0.250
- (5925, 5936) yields 0.167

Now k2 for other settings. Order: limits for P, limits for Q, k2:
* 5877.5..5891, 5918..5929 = -33.2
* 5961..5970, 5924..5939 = 35.5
